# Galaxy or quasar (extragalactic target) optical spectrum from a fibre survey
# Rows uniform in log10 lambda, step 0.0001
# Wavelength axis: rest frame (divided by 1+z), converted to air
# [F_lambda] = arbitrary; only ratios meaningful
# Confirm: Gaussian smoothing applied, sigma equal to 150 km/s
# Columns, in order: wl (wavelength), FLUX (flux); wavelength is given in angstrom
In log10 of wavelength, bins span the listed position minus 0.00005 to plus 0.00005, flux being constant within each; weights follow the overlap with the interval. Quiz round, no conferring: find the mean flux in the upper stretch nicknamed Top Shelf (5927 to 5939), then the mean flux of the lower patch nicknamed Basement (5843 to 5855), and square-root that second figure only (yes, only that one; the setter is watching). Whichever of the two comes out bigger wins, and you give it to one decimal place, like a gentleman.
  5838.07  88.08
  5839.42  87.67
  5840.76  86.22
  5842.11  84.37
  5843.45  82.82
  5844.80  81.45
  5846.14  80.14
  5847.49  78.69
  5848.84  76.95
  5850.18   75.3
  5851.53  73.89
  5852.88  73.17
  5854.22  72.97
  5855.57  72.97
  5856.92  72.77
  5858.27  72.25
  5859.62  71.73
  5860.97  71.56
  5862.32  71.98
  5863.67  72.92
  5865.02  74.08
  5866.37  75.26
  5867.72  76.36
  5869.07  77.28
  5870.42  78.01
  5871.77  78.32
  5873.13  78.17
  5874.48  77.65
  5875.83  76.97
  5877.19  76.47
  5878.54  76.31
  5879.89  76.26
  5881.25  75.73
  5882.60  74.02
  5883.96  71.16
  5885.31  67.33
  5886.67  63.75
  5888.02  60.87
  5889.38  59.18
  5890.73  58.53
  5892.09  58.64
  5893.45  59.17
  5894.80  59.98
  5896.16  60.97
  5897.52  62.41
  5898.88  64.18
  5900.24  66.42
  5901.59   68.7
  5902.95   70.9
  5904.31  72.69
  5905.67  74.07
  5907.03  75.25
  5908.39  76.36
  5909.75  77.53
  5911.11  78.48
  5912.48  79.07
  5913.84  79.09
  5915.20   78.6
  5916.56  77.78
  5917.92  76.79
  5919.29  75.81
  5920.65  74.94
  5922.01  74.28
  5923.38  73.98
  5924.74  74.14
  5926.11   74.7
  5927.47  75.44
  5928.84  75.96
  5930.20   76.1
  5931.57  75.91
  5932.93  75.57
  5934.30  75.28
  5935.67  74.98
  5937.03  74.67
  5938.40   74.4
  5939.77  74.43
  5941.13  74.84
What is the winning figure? 75.4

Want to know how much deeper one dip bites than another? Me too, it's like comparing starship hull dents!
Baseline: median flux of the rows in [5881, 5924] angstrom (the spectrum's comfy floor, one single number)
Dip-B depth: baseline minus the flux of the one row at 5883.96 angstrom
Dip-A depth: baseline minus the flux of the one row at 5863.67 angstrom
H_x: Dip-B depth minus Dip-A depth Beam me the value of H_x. 2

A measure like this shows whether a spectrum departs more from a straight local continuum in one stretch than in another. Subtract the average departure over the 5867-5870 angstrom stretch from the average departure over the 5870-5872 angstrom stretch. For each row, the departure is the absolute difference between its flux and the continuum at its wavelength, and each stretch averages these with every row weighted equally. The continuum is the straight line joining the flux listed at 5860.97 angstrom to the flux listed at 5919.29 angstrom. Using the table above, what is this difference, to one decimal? 1.1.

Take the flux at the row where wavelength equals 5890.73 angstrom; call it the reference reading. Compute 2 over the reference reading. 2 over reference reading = 0.034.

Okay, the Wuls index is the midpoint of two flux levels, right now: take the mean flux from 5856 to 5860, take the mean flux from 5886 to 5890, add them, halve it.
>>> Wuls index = 67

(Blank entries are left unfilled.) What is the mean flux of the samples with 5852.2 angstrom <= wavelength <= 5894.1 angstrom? 71.7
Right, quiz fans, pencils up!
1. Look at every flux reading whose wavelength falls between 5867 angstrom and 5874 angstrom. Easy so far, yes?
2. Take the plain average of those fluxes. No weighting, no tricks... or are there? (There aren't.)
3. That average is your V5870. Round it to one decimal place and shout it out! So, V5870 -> 77.6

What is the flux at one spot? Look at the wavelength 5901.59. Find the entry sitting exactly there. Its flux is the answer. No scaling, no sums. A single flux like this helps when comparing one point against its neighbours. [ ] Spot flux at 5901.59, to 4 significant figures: 68.70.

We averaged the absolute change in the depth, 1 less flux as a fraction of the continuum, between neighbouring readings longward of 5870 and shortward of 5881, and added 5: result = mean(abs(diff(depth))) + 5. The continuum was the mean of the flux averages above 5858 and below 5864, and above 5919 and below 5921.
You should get 5.00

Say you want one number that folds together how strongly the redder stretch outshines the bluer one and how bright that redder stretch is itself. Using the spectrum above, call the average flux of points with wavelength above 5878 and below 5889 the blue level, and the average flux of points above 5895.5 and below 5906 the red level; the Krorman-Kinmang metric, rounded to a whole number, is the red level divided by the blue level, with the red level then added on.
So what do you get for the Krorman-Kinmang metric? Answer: 68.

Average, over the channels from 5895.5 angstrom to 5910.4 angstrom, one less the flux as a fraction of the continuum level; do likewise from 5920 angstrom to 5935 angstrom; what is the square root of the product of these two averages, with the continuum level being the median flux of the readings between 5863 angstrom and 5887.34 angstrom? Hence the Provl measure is 0.04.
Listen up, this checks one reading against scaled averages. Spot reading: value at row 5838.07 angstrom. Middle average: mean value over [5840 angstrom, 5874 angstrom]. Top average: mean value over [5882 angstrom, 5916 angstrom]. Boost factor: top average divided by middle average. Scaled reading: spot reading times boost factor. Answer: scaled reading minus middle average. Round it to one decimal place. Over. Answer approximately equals 2.8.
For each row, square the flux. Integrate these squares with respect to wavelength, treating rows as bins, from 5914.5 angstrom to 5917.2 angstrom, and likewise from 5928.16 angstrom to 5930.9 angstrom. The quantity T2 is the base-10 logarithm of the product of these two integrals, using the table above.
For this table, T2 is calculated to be 8.42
